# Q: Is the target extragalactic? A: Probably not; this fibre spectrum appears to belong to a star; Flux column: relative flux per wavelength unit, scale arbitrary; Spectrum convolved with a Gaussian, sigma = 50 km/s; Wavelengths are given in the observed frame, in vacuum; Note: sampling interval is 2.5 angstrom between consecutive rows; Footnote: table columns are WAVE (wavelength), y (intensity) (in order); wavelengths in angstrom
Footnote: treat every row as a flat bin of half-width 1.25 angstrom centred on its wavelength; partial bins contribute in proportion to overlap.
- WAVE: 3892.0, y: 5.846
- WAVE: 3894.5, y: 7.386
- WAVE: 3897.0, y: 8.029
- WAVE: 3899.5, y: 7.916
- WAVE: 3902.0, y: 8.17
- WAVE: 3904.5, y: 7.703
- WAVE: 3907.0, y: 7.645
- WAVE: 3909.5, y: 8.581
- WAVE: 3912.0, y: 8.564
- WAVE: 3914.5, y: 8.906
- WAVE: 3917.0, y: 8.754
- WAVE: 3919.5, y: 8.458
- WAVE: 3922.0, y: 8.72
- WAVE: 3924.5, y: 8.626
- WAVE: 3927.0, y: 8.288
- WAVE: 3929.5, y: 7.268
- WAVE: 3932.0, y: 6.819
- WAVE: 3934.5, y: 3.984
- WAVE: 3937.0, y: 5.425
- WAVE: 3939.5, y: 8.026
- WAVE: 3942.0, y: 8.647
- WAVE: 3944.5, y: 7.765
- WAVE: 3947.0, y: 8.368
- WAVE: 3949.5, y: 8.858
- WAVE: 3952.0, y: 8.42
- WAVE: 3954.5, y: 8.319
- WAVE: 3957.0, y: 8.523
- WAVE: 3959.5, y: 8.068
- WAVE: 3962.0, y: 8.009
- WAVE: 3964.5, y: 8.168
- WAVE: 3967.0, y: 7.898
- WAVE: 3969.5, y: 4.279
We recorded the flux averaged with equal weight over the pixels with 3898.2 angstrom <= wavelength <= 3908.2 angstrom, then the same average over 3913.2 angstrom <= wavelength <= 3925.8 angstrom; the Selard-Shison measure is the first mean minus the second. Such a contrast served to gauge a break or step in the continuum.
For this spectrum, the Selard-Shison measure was -0.83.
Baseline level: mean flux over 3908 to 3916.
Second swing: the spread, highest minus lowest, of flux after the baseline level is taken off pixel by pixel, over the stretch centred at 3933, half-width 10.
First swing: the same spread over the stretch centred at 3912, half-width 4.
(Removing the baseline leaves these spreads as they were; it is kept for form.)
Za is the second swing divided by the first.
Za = 14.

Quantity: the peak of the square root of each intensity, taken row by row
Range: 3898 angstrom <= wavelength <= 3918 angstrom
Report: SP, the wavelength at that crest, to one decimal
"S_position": 3914.5 angstrom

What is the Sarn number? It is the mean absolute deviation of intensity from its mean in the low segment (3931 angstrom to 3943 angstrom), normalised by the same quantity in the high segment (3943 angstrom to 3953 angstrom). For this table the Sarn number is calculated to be 5.1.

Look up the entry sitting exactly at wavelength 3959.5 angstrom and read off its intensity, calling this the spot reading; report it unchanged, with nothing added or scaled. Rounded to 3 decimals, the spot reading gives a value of 8.068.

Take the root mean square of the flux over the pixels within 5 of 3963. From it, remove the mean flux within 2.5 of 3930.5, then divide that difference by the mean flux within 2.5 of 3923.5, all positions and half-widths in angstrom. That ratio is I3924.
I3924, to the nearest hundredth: 0.11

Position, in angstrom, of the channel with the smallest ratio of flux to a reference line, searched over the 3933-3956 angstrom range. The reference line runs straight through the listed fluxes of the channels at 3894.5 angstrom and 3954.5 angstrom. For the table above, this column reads 3934.5 angstrom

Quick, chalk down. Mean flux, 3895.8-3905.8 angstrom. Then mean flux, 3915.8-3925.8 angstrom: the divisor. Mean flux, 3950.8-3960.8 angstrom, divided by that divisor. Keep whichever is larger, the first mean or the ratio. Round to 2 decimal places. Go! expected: 7.95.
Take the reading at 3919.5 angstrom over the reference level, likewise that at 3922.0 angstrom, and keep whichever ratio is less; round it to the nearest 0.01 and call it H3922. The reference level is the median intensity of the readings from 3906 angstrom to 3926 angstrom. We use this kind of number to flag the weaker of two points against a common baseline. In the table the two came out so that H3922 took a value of 0.98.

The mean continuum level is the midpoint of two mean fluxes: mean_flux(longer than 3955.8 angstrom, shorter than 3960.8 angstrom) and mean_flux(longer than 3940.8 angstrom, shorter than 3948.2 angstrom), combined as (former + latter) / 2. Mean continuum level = 8.3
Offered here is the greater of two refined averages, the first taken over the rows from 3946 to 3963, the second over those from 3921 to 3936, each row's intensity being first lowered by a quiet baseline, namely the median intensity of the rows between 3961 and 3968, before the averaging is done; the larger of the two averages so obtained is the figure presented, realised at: 0.36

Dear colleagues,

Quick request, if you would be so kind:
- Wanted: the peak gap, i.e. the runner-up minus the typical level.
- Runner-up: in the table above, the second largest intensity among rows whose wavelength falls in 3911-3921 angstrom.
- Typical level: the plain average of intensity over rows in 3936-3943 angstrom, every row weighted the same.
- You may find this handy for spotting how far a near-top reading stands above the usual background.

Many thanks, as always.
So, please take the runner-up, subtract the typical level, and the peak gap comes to 1.4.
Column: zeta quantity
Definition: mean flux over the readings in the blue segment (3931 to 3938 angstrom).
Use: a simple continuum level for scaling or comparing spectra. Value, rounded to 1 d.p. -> 5.4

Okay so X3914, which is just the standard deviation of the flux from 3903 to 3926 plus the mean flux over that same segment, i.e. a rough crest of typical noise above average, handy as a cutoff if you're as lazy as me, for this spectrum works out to 8.9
